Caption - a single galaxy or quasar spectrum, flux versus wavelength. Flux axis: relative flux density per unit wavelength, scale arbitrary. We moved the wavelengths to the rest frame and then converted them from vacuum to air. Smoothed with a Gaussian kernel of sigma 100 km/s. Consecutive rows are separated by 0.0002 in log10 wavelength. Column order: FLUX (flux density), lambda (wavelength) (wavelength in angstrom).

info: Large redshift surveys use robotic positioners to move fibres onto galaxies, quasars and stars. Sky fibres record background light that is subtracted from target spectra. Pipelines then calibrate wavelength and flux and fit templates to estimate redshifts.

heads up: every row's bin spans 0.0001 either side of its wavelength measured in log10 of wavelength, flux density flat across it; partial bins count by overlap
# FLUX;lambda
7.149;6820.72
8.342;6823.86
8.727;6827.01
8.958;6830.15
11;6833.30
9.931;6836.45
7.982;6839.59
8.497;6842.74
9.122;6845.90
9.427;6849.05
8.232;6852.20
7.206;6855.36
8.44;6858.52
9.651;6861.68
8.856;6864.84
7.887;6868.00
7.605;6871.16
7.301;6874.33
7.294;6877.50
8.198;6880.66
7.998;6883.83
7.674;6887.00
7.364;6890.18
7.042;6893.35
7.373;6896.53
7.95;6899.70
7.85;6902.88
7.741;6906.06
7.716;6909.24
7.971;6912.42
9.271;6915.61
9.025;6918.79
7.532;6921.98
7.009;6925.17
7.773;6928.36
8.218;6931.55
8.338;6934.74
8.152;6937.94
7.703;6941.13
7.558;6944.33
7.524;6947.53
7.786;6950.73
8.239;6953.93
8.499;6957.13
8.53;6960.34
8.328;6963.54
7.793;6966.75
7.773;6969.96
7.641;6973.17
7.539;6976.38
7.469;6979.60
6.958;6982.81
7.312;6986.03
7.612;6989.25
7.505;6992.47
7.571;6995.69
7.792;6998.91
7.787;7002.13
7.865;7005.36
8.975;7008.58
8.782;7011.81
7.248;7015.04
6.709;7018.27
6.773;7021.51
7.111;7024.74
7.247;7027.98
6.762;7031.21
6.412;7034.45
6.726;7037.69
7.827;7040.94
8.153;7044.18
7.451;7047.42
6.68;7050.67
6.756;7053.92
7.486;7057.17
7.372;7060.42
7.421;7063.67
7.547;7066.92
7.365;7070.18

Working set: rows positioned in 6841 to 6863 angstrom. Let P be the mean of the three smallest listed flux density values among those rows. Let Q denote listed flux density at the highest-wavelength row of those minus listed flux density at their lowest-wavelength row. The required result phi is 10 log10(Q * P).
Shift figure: 10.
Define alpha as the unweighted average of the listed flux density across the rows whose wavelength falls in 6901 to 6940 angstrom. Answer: 8.05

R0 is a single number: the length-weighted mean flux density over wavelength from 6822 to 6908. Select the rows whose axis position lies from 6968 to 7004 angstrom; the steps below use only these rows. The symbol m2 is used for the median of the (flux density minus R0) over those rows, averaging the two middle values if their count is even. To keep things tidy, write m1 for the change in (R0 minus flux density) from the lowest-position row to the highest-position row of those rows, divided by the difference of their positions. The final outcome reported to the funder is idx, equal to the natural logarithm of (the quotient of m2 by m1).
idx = 7.4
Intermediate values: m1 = 0.000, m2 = -0.70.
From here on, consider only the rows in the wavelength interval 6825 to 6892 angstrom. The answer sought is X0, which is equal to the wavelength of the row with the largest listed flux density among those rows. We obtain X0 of 6833.30 angstrom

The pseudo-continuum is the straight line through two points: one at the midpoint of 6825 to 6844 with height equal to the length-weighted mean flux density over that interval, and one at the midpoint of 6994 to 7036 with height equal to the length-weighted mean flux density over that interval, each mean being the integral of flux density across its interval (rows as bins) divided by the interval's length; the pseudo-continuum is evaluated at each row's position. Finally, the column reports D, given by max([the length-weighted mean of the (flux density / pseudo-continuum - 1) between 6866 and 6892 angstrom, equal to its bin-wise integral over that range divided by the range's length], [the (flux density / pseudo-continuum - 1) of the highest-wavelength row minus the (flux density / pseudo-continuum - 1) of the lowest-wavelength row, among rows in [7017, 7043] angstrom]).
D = 0.18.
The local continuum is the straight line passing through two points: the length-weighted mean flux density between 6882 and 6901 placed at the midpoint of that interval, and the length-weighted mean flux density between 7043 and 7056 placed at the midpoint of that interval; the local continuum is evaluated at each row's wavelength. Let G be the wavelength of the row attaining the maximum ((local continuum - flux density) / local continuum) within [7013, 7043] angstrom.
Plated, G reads 7034.45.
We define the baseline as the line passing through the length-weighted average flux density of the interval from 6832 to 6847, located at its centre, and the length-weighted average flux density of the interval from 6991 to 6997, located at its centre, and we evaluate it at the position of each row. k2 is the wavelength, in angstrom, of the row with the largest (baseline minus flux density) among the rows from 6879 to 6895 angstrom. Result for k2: 6893.35 angstrom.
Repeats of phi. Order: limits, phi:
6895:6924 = 1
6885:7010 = 10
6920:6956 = 7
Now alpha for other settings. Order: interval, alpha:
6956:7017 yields 7.84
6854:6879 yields 8.03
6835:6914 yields 8.09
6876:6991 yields 7.83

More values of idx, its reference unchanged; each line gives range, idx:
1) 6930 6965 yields 2.8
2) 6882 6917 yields 2.6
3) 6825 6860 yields 3.9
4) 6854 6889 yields 3.3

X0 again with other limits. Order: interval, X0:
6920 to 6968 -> 6960.34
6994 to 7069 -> 7008.58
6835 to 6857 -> 6836.45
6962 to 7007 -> 6963.54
